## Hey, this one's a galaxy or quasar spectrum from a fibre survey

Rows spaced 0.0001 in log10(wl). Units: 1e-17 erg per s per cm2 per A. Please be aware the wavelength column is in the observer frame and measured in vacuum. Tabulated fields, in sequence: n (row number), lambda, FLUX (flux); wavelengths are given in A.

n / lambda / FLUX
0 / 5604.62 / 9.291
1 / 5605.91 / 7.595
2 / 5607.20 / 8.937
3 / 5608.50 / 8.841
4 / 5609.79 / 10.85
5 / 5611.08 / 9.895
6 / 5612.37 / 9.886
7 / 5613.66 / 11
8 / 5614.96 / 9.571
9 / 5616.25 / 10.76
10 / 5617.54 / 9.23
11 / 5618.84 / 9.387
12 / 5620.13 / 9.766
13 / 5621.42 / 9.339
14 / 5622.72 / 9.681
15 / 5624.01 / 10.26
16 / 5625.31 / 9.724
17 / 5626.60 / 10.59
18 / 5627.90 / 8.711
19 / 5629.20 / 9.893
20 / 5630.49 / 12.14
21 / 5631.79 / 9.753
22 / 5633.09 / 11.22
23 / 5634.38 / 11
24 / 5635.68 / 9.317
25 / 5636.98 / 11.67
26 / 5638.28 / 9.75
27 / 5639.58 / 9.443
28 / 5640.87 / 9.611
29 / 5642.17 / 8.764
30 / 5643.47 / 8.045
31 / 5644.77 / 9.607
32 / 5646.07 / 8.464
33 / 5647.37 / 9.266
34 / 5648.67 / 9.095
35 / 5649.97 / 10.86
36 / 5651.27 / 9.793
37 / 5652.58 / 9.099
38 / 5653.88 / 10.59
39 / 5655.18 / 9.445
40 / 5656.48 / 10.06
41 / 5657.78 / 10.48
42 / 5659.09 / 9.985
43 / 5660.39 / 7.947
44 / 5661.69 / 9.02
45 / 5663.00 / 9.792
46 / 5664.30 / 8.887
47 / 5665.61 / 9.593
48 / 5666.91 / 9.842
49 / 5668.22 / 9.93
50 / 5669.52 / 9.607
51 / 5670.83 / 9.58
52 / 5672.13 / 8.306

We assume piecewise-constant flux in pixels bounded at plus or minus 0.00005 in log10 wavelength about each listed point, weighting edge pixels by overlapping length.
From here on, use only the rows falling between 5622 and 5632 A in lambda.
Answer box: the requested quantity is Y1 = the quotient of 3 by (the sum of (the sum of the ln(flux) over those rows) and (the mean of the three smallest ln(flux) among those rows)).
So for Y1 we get 0.145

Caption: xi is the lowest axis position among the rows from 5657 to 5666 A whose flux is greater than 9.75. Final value 5657.78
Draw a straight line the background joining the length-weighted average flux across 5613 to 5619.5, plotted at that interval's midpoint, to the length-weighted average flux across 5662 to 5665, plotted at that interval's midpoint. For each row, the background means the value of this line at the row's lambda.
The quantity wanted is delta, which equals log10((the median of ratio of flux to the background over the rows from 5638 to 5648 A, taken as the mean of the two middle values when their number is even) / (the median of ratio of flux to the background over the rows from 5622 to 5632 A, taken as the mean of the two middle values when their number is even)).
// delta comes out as -0.013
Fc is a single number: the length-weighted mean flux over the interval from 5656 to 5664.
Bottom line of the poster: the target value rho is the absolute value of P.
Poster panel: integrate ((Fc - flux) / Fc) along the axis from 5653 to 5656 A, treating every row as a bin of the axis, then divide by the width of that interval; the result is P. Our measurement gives 0.047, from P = -0.047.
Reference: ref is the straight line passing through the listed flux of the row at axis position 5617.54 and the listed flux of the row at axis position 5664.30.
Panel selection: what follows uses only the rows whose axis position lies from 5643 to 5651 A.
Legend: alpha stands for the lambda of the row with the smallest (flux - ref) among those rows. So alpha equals 5643.47 A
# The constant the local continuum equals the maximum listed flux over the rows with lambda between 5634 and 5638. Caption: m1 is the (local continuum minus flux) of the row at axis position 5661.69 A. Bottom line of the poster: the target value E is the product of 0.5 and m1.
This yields 1.3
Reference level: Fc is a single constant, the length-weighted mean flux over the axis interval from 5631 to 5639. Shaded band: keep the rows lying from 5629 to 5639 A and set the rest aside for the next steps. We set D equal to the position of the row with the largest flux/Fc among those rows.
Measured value 5630.49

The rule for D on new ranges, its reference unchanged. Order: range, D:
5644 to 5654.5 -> 5649.97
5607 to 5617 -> 5613.66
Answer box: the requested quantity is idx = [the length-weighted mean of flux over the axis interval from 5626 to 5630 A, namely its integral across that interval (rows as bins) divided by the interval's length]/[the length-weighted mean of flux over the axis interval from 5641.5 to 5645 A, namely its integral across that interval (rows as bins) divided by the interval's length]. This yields 1.13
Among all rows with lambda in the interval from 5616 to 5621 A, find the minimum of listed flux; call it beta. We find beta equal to 9.23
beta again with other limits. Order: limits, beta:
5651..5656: 9.099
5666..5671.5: 9.58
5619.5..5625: 9.339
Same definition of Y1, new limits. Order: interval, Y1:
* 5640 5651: 0.151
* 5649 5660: 0.145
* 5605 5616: 0.149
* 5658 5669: 0.150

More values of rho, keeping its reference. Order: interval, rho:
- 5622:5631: 0.063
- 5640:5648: 0.056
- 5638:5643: 0.020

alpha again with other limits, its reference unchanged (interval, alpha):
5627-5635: 5627.90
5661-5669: 5664.30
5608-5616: 5608.50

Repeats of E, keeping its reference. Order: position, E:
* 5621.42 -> 1.2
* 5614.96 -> 1.0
